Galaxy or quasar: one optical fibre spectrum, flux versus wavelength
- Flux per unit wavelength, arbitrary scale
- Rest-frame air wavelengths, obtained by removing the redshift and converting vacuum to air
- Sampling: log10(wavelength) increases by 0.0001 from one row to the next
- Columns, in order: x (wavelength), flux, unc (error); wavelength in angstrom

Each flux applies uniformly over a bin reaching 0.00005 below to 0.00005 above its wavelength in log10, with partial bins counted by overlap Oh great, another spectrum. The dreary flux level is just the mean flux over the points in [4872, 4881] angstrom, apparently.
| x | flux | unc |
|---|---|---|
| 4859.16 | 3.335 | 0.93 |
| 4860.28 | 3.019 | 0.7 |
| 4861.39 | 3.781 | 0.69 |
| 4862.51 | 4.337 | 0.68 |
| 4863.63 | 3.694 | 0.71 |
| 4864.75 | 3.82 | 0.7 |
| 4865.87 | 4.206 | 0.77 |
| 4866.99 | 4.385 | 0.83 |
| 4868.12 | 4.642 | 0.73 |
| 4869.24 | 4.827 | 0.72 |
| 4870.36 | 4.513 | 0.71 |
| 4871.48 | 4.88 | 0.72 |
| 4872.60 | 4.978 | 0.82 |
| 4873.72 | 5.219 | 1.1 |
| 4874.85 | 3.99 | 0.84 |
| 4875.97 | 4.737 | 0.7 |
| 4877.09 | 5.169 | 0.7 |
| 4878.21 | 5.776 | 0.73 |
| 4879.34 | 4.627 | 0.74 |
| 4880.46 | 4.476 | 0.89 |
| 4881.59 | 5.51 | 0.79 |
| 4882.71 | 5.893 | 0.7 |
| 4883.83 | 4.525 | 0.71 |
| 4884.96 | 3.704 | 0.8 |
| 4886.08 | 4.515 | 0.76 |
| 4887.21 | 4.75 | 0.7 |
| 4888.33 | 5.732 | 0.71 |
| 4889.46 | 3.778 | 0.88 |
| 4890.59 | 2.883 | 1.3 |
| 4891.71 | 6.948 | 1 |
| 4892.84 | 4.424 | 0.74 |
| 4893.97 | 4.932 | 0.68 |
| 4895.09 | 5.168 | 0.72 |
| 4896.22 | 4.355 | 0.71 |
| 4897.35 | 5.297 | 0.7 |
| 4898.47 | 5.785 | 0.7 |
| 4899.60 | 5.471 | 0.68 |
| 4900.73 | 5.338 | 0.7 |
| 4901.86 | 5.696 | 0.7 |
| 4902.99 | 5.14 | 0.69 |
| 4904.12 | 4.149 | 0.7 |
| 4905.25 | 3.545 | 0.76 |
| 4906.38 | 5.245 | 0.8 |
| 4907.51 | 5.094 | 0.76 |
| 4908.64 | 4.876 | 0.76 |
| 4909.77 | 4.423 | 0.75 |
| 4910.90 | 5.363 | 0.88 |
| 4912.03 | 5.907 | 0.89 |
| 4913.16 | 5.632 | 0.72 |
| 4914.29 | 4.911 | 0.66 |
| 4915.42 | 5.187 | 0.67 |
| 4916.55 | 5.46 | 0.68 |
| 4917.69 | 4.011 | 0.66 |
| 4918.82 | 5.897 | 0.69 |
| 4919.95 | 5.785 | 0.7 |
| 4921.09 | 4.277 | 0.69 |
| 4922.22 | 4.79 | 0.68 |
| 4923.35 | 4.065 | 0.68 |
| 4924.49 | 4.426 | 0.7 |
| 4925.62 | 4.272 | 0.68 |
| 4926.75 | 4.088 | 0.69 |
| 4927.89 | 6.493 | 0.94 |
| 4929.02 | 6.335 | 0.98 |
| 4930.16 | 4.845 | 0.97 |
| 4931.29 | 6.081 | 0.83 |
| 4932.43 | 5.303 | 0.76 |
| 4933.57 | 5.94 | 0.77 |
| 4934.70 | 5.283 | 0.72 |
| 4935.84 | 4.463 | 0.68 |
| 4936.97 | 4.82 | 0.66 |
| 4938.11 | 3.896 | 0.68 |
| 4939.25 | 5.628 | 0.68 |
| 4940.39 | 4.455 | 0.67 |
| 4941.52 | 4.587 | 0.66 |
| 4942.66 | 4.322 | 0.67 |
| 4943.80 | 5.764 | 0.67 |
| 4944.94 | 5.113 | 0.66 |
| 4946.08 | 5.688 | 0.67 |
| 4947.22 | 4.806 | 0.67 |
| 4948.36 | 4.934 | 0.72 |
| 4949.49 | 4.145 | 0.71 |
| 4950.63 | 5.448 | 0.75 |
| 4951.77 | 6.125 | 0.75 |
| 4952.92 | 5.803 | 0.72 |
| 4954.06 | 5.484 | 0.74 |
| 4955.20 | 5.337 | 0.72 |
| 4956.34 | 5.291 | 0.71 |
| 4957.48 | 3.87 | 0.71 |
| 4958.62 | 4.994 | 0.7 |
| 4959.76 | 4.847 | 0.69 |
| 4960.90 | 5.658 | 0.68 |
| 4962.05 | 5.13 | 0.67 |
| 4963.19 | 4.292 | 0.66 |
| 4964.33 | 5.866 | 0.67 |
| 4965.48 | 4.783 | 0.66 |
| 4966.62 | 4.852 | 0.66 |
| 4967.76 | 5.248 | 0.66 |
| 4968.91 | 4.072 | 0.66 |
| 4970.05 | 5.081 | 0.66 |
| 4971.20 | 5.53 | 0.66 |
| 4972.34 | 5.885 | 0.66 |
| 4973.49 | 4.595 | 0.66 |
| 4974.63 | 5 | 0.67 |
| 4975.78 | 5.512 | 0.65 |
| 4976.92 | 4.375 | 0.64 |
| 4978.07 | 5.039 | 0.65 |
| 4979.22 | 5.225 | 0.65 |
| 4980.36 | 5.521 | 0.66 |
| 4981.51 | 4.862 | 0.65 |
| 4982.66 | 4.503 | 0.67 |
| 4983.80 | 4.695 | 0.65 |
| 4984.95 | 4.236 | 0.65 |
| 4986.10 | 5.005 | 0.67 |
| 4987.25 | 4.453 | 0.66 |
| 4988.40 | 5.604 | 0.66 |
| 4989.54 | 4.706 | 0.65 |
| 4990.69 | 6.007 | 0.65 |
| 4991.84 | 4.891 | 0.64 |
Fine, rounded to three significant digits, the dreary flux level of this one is 4.87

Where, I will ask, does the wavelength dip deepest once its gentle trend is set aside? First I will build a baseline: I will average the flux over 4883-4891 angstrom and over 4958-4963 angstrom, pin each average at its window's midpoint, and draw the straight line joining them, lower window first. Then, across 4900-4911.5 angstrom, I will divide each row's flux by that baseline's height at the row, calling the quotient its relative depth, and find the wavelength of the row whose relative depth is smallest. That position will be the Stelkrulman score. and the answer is 4905.25 angstrom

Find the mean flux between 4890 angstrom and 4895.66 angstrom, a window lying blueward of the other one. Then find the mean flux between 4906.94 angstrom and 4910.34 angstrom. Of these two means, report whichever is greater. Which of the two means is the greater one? 4.87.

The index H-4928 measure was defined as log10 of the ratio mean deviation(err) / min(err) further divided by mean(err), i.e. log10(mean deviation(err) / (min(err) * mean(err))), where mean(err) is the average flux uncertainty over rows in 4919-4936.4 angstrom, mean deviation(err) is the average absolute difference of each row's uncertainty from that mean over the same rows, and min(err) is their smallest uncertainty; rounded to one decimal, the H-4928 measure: -0.8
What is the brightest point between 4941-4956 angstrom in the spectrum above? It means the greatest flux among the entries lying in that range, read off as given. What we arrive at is 6.125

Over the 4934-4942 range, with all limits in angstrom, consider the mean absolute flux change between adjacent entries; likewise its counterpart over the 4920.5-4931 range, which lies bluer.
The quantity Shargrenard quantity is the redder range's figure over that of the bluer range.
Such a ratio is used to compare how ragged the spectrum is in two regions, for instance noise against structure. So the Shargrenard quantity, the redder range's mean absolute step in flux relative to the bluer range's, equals 1.1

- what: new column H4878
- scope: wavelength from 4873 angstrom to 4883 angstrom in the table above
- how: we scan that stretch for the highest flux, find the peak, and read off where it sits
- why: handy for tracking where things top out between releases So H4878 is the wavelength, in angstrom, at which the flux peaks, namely 4882.71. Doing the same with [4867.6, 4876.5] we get 4873.72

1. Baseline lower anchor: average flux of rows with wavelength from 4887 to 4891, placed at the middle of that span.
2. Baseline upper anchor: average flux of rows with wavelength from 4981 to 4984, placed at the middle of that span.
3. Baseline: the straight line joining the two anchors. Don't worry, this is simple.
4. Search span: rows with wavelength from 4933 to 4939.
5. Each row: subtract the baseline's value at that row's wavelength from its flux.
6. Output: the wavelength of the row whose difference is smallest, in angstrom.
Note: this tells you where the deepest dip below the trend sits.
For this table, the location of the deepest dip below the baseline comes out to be 4938.11 angstrom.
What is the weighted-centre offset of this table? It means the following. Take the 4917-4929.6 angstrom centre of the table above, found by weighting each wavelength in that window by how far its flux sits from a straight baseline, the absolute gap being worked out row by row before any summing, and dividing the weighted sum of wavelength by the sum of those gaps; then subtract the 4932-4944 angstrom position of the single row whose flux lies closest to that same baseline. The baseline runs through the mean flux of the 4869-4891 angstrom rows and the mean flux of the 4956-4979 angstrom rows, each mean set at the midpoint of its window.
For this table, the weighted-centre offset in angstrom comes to -13.0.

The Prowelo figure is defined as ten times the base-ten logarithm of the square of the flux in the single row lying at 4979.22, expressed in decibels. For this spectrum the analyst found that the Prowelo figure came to 14.4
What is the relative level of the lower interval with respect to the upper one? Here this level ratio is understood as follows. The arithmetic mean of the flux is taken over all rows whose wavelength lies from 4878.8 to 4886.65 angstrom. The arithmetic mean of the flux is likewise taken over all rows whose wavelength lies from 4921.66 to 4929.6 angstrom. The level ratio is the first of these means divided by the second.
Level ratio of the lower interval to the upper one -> 0.96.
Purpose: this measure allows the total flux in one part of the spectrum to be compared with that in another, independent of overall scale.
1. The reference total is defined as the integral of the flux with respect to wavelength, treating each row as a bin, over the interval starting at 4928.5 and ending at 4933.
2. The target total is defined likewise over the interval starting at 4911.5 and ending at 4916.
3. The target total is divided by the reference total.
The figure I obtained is 0.96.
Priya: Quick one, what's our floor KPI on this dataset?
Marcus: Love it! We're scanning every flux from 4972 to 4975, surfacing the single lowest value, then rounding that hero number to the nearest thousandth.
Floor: 4.595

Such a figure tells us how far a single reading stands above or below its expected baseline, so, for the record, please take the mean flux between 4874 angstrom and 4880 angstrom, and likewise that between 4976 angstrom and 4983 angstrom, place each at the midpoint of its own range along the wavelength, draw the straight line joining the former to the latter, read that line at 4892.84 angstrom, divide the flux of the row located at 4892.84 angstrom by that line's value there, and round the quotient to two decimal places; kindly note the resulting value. 0.91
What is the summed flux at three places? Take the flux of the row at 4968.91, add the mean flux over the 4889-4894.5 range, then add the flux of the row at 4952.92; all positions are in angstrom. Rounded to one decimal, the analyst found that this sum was 14.5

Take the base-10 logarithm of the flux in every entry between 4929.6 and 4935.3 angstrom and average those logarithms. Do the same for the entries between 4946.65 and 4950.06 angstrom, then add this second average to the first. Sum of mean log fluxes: 1.40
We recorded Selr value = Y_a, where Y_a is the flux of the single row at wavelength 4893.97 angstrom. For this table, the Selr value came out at 4.932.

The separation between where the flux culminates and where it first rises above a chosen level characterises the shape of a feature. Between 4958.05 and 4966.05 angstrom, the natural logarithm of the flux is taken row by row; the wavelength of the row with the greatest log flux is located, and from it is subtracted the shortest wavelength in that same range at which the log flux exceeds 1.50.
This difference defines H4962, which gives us 5.7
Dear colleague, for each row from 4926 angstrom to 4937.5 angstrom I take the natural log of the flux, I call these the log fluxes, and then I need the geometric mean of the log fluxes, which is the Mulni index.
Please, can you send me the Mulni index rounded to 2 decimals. 1.66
